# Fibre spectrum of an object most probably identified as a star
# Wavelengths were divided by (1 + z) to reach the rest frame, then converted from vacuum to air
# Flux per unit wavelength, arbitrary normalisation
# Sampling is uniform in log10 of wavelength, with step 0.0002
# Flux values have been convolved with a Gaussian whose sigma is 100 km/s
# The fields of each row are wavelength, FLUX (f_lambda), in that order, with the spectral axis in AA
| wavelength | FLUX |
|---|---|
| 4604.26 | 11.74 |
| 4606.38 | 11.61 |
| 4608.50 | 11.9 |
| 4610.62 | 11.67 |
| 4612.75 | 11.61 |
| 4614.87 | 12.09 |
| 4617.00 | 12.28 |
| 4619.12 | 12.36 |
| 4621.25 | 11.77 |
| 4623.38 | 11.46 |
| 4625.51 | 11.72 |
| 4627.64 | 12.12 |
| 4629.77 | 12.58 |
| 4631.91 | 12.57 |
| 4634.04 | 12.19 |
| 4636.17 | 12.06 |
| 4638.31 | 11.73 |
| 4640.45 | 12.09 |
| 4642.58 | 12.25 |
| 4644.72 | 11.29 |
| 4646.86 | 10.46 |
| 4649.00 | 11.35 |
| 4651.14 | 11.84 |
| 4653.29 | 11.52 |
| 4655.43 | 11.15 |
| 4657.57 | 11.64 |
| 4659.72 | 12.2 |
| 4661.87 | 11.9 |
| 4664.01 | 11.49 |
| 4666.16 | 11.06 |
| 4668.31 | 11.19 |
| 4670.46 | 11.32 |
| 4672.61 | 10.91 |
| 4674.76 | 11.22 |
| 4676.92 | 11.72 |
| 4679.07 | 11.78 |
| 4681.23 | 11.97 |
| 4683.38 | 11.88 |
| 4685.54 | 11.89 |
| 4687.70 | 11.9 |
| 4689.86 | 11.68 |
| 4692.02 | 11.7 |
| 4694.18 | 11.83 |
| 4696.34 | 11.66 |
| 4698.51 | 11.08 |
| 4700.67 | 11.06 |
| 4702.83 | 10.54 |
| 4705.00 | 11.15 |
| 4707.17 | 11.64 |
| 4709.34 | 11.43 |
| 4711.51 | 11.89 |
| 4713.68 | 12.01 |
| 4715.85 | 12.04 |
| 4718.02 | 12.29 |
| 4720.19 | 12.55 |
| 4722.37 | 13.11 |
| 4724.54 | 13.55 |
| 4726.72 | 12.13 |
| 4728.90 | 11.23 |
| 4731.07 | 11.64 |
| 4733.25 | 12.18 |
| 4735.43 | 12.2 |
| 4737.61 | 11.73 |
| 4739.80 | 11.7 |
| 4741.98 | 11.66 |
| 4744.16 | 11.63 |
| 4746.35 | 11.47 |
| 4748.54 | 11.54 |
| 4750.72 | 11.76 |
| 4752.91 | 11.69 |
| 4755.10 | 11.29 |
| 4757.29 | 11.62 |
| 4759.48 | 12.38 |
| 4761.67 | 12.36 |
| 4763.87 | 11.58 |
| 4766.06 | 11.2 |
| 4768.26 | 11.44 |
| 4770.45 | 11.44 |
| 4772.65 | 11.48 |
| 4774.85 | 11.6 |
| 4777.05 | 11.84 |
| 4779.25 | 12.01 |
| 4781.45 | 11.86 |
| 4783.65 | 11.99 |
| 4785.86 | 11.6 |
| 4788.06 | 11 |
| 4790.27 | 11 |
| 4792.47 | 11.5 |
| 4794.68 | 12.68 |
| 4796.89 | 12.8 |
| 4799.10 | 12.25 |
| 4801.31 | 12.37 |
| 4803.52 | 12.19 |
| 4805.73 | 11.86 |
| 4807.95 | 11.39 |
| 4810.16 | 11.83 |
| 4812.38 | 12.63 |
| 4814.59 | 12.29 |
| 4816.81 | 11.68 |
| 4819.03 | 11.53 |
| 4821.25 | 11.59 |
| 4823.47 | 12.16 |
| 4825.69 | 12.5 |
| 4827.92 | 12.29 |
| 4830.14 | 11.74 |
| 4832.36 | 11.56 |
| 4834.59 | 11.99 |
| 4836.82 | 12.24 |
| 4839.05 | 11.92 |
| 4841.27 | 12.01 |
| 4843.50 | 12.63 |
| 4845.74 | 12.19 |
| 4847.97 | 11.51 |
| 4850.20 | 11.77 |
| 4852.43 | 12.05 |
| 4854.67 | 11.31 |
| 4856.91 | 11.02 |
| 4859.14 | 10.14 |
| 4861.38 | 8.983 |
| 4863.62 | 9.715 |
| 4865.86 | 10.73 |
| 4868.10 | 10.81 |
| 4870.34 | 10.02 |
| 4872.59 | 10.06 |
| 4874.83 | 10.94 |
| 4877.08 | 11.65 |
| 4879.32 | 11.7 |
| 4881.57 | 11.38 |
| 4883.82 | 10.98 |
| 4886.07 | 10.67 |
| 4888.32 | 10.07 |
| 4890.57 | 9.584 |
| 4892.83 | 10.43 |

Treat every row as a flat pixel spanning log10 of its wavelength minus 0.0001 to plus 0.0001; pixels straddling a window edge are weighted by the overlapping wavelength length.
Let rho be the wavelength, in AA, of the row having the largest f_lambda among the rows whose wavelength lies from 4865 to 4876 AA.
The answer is 4874.83 AA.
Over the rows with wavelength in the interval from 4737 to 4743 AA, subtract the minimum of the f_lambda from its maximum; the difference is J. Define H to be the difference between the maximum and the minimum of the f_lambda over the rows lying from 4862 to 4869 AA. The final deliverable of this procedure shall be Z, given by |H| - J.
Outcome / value 1.0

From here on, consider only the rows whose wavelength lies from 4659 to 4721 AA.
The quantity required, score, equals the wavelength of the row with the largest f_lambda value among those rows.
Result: 4720.19 AA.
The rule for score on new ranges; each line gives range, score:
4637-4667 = 4642.58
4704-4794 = 4724.54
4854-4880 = 4879.32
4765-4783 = 4779.25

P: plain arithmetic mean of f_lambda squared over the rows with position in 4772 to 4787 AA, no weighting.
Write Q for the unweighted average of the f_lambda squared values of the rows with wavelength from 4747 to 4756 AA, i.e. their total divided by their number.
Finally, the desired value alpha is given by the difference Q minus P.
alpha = -5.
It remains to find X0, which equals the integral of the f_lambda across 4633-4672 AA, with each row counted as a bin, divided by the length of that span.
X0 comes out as 11.6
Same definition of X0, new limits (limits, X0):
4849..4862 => 11.0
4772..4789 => 11.7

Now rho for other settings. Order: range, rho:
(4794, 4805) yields 4796.89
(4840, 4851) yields 4843.50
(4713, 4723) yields 4722.37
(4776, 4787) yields 4779.25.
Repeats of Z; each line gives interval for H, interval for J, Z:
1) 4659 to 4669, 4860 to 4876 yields -0.8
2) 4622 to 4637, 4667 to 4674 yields 0.7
